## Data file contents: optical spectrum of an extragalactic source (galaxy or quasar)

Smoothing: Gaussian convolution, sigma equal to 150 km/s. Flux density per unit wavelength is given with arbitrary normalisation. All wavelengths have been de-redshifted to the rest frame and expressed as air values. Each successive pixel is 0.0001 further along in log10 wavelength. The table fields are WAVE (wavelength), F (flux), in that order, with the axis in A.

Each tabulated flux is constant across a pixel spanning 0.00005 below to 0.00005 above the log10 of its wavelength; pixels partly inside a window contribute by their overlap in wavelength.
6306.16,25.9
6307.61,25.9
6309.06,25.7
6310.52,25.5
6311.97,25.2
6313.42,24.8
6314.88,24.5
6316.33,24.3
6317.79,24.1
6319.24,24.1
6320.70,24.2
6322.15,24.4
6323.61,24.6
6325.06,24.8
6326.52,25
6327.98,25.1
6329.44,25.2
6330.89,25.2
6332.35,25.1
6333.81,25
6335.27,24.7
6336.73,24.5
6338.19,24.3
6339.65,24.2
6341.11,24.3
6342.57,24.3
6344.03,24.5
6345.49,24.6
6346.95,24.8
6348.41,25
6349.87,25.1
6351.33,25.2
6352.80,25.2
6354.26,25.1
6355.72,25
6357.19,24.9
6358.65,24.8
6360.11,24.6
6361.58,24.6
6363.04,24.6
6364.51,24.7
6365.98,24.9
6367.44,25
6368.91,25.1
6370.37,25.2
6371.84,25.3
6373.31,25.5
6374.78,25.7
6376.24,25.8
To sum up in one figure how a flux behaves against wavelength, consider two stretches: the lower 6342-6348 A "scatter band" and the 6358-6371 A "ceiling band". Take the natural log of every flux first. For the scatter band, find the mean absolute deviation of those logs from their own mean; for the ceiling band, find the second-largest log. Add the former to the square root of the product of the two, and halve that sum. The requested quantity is 0.073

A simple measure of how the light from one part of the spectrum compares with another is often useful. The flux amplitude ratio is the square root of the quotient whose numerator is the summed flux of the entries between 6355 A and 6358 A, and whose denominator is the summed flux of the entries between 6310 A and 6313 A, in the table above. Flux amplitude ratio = 0.992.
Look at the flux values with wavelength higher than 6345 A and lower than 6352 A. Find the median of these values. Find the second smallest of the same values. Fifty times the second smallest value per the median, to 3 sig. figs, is 49.6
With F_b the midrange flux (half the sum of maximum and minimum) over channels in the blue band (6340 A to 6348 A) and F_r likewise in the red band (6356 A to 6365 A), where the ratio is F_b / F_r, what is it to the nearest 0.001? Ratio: 0.992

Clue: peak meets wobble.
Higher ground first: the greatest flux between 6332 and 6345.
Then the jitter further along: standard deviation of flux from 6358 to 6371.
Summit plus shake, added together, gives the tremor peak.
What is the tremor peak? 25.3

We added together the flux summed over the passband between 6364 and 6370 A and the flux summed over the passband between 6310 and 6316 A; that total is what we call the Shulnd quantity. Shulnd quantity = 200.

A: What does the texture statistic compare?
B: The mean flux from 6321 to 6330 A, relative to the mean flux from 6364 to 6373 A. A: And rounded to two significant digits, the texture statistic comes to 0.99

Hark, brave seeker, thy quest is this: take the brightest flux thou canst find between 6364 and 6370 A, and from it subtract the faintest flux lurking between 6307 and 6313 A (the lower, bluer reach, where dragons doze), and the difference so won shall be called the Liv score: -0.10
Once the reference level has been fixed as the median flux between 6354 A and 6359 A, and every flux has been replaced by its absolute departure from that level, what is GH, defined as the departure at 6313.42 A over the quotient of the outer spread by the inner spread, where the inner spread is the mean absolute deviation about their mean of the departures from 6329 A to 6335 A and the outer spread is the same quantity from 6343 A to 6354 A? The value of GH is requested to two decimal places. 0.11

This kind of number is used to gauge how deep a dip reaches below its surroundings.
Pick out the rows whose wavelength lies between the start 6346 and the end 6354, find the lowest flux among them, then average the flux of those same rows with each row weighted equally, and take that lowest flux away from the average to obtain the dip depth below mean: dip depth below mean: 0.26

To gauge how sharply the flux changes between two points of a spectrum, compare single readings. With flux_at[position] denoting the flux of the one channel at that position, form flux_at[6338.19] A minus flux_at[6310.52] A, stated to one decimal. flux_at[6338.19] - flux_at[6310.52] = -1.2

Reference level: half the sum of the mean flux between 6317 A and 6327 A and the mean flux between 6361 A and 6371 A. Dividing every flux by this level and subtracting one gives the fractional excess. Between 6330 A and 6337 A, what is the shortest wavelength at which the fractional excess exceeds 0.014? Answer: 6330.89 A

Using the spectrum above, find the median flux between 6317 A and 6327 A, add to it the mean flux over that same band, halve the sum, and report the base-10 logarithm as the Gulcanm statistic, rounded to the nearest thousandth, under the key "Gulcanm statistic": 1.388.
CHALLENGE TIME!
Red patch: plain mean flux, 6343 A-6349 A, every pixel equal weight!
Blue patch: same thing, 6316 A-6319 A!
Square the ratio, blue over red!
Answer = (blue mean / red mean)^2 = 0.96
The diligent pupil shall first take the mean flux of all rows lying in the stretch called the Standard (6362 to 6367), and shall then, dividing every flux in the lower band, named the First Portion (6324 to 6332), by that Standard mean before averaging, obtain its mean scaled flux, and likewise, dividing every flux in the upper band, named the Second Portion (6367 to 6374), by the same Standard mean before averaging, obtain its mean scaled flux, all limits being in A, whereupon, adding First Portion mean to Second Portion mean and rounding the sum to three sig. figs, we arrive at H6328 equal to 2.03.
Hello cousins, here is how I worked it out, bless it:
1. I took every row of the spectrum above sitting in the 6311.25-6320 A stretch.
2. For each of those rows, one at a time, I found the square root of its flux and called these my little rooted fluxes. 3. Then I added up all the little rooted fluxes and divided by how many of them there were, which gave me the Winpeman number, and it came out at 4.95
